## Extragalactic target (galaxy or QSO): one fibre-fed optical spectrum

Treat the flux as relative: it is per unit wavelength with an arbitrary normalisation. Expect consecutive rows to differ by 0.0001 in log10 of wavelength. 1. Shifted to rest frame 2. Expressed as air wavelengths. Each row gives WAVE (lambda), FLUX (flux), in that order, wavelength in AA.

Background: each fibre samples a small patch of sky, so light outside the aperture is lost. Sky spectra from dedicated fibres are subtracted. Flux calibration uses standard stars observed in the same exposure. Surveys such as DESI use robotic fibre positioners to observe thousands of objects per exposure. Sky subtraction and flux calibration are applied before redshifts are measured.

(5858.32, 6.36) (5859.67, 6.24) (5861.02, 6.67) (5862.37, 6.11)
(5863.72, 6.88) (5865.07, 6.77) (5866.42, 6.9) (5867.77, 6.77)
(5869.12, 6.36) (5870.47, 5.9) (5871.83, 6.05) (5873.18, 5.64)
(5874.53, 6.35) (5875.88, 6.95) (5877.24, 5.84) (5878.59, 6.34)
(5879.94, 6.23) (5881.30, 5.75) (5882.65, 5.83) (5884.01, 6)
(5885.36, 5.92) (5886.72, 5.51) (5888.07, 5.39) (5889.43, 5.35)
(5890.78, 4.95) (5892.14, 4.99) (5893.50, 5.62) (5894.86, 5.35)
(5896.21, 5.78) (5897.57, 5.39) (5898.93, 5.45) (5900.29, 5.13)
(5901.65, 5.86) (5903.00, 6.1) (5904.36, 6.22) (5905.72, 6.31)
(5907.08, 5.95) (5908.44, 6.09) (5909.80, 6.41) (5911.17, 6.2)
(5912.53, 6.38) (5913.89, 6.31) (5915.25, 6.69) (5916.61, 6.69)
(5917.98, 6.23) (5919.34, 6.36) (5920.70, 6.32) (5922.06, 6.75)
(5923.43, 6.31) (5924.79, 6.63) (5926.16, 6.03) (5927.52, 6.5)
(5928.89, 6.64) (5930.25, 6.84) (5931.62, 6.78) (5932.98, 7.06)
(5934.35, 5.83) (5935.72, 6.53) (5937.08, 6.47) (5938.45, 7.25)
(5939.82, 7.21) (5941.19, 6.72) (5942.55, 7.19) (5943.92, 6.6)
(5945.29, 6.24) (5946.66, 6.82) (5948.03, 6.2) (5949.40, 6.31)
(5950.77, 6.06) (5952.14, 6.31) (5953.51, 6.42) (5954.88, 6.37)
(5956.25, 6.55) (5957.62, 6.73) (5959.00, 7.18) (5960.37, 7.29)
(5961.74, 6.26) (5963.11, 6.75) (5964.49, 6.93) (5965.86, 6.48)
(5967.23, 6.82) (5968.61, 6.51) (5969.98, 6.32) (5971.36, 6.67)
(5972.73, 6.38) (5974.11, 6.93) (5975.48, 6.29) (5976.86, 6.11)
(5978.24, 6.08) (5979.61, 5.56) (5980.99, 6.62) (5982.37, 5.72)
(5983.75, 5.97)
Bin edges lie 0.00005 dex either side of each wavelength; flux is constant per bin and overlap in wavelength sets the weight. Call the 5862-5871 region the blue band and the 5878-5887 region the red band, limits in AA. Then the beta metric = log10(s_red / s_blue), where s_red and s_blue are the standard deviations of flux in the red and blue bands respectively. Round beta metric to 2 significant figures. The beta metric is -0.15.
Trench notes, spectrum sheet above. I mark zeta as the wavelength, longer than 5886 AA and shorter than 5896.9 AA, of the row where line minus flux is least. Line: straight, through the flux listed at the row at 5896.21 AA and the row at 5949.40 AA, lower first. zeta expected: 5896.21 AA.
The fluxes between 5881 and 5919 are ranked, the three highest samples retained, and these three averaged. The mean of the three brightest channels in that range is 6.6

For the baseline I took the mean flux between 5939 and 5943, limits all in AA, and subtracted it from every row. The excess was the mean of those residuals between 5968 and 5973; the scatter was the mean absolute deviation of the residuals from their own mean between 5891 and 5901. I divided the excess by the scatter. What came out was -2.9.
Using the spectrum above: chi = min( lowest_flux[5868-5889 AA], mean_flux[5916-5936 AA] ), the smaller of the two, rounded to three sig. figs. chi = 5.39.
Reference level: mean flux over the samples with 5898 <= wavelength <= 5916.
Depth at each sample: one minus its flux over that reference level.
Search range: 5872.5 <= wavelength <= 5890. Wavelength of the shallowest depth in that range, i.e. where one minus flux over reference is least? 5875.88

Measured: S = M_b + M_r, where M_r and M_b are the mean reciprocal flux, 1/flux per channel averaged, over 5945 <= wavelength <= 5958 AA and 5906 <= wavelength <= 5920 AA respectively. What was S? 0.315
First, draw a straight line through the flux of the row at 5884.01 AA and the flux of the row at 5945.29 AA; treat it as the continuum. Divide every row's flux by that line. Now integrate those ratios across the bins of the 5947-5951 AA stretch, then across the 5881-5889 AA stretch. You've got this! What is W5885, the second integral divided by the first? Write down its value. 1.9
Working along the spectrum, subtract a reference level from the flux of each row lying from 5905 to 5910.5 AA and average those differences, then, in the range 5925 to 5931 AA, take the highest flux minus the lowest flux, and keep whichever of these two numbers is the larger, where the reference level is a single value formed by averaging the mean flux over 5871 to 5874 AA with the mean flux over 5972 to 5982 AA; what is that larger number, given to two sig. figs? 0.81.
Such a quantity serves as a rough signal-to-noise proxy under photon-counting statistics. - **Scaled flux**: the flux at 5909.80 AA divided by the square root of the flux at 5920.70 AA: 2.55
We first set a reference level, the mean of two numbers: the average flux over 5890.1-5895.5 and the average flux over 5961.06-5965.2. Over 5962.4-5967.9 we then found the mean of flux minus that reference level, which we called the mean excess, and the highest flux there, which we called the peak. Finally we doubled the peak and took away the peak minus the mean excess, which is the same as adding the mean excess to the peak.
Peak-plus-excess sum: 7.7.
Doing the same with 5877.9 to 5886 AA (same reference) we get 6.4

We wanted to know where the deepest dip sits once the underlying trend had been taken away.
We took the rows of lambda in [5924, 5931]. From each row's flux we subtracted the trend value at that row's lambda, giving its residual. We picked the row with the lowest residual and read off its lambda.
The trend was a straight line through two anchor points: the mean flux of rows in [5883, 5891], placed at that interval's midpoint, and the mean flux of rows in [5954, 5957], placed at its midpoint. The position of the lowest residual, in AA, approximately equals 5926.16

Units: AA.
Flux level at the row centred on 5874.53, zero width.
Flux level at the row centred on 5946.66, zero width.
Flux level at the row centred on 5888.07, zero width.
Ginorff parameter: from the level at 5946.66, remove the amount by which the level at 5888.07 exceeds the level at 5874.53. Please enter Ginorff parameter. 7.8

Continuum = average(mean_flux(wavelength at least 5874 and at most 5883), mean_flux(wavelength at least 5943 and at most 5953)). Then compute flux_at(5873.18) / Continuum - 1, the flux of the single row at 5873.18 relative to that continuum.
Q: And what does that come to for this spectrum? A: -0.10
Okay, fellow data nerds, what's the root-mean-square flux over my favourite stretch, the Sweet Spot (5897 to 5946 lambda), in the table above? 6.4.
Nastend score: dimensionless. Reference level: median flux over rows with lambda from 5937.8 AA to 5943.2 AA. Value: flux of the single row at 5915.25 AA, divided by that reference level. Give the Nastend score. 0.93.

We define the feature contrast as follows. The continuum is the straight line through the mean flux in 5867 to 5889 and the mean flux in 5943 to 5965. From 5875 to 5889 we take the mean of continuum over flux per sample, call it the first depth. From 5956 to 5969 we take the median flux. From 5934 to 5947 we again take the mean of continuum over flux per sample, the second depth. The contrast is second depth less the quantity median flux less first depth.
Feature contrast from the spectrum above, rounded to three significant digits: -4.75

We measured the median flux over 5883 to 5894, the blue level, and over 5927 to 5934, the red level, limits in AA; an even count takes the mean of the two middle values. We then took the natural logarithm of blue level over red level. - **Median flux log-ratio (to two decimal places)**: -0.22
